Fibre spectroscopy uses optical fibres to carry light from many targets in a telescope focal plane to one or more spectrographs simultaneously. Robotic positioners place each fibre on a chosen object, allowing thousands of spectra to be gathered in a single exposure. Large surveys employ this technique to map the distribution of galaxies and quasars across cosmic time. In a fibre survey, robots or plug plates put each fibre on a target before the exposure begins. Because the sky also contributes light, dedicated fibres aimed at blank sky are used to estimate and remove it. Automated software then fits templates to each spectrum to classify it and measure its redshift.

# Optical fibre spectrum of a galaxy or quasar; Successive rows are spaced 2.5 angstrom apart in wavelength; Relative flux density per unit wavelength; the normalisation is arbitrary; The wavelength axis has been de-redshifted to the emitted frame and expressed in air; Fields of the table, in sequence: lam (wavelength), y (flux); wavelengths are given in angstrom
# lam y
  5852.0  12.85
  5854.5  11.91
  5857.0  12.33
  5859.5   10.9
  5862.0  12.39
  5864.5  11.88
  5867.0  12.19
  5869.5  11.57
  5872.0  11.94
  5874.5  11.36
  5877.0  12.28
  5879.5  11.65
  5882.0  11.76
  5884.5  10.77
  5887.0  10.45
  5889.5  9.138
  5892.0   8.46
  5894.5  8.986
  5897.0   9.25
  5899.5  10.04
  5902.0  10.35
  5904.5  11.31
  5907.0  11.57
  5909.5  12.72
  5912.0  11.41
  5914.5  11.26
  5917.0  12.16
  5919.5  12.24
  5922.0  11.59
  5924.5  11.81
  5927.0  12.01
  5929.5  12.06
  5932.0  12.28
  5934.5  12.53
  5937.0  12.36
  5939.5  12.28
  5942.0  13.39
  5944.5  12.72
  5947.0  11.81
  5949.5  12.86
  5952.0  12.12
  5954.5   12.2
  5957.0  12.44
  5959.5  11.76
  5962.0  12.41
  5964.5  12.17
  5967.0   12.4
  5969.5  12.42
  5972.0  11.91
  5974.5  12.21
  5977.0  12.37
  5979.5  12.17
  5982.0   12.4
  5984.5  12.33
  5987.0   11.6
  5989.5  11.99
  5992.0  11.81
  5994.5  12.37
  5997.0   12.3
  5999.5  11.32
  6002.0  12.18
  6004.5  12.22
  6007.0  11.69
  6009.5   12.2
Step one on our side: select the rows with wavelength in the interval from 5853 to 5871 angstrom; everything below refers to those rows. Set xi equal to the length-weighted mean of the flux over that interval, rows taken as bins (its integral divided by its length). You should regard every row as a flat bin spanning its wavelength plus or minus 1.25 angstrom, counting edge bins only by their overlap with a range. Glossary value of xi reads 11.9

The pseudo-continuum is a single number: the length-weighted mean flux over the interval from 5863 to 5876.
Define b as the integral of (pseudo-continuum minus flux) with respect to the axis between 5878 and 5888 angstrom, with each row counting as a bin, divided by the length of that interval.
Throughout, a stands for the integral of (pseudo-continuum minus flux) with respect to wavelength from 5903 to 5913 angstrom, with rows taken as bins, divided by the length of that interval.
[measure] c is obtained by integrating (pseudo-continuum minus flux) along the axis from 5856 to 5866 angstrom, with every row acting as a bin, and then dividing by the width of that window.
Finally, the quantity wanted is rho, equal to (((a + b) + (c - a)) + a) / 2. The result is 0.3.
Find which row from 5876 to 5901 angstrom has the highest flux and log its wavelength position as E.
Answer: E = 5877.0 angstrom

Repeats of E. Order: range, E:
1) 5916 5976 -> 5942.0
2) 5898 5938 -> 5909.5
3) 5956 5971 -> 5957.0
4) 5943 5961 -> 5949.5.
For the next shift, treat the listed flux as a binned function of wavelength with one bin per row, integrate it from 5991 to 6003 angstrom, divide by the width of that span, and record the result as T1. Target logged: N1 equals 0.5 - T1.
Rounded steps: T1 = 12.0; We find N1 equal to -11.5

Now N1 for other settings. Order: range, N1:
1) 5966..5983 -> -11.8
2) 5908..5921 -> -11.4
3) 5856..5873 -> -11.4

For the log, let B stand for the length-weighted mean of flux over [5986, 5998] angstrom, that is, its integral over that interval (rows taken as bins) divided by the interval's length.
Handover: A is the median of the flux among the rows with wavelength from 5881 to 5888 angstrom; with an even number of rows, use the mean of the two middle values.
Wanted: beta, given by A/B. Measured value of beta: 0.896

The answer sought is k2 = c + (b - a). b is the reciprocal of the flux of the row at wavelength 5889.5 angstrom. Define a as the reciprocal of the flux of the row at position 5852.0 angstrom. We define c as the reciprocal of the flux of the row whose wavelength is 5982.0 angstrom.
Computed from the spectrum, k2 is 0.112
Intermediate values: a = 0.0778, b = 0.109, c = 0.081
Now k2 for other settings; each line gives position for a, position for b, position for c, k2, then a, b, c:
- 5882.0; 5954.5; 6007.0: 0.082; 0.0850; 0.082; 0.086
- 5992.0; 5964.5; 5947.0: 0.082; 0.0847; 0.082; 0.085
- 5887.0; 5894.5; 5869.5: 0.102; 0.0957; 0.111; 0.086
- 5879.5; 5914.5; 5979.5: 0.085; 0.0858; 0.089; 0.082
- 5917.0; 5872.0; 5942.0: 0.076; 0.0822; 0.084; 0.075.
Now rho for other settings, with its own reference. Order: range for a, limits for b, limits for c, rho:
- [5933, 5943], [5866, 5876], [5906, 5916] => -0.4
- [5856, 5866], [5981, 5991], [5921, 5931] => -0.2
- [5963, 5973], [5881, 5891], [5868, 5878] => 0.5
